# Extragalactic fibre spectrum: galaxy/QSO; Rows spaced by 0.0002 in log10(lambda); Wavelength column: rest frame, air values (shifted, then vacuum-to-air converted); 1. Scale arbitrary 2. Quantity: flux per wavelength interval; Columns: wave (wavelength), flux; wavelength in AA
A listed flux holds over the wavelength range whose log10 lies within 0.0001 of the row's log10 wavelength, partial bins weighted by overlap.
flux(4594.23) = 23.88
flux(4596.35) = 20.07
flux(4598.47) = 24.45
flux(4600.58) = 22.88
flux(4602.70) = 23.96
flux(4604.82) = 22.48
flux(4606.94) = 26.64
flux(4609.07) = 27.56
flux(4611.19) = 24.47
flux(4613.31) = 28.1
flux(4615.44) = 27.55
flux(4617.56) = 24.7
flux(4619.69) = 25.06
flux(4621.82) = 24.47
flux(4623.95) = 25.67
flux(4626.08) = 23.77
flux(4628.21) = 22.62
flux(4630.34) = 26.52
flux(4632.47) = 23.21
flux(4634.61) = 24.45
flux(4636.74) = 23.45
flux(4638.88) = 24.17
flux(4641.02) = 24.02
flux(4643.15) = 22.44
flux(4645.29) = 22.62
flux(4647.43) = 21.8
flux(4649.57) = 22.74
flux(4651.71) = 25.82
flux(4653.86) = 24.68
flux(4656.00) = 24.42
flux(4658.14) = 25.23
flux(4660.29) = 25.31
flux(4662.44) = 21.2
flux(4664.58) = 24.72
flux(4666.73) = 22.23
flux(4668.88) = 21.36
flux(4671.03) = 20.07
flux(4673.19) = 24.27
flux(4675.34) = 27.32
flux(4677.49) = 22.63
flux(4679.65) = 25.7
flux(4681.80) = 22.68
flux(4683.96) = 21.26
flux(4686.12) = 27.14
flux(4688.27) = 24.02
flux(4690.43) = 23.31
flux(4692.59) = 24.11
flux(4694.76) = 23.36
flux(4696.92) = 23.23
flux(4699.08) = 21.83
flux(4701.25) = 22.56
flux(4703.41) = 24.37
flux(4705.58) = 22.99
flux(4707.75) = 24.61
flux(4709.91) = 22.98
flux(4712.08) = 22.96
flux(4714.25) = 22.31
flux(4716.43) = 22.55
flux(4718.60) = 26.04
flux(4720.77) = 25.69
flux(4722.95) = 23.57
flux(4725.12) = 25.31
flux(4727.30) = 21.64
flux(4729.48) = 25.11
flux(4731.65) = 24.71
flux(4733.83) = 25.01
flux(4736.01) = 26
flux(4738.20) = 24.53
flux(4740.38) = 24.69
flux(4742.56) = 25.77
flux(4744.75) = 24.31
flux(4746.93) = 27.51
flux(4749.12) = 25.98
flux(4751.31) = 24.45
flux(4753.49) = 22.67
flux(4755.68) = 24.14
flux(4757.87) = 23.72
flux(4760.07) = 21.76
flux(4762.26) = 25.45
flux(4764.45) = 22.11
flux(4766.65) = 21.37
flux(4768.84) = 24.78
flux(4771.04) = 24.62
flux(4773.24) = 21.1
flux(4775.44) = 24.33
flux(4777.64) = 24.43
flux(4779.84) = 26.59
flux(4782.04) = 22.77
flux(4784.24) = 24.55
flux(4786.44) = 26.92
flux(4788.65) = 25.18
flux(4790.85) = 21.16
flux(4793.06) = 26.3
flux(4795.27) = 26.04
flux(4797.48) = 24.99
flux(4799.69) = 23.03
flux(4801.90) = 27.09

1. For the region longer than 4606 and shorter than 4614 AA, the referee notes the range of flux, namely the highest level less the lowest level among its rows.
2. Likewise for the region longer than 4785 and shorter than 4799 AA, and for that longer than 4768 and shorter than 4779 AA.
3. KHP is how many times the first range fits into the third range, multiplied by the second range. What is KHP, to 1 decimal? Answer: 5.8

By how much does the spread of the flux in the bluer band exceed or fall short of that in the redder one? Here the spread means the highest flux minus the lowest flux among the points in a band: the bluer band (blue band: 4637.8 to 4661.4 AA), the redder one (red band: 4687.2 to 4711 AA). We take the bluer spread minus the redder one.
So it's 1.2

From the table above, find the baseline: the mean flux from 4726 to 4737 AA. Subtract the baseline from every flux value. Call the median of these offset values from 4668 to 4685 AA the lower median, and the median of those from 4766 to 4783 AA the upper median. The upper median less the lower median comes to 1.7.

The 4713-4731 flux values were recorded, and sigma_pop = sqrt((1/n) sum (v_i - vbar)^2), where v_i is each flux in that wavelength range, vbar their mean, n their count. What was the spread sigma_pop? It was 1.61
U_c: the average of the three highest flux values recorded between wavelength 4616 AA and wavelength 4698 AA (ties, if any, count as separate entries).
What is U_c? 27.0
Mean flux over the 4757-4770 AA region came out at 23.2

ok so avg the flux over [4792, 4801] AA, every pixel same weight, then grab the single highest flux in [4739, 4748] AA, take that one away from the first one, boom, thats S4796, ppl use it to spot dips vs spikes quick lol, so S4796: -2.4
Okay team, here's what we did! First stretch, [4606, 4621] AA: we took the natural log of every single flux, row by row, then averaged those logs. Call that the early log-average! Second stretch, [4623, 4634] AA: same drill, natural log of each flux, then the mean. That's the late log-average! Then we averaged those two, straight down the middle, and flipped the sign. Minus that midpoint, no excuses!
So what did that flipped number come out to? -3.23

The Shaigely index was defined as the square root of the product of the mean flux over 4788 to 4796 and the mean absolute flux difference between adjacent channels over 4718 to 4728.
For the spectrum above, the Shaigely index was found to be 7.0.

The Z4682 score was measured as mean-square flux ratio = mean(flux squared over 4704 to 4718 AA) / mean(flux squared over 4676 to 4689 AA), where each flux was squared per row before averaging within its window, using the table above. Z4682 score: 0.93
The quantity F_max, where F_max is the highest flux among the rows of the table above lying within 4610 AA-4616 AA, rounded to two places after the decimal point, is 28.10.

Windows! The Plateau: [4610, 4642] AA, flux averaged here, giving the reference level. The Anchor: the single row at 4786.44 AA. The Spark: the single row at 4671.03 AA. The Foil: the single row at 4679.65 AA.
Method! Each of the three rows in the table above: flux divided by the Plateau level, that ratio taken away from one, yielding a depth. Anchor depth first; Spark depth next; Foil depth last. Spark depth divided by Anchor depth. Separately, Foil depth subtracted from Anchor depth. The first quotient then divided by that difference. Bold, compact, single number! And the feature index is 46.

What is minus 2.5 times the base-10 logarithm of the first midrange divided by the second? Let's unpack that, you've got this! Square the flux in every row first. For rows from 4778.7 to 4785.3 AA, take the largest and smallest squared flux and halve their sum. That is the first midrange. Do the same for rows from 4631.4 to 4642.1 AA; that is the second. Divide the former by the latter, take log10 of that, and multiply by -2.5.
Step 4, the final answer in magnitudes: -0.082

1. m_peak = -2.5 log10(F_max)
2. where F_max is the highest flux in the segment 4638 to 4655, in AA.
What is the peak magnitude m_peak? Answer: -3.53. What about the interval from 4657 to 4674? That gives -3.51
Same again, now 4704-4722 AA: -3.54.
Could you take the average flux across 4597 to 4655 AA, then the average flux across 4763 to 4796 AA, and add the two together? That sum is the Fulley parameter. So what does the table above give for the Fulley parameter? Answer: 48.6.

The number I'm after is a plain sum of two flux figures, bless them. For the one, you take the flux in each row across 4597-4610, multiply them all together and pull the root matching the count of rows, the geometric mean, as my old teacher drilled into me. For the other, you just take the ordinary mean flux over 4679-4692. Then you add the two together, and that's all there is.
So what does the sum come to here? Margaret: 48.6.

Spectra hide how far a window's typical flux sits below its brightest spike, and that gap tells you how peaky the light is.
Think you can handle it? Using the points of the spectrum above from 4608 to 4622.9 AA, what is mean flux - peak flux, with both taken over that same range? -2.1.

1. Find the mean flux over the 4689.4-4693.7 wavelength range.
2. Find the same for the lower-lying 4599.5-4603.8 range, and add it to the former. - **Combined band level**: 47.1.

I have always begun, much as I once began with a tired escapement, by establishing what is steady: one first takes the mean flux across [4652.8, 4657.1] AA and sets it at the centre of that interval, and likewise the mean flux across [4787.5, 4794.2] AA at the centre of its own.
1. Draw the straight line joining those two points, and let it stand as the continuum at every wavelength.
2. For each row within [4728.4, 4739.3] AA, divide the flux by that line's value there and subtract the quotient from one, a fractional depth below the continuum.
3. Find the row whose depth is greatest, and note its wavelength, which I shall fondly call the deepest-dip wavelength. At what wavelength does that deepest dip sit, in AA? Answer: 4738.20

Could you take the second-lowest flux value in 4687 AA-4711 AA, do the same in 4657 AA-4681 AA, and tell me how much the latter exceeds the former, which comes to -1.4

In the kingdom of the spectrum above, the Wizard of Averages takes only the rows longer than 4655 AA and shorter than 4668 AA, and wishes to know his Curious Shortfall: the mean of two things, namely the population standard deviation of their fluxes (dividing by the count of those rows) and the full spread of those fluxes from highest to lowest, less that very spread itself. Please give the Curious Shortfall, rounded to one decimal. -1.3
